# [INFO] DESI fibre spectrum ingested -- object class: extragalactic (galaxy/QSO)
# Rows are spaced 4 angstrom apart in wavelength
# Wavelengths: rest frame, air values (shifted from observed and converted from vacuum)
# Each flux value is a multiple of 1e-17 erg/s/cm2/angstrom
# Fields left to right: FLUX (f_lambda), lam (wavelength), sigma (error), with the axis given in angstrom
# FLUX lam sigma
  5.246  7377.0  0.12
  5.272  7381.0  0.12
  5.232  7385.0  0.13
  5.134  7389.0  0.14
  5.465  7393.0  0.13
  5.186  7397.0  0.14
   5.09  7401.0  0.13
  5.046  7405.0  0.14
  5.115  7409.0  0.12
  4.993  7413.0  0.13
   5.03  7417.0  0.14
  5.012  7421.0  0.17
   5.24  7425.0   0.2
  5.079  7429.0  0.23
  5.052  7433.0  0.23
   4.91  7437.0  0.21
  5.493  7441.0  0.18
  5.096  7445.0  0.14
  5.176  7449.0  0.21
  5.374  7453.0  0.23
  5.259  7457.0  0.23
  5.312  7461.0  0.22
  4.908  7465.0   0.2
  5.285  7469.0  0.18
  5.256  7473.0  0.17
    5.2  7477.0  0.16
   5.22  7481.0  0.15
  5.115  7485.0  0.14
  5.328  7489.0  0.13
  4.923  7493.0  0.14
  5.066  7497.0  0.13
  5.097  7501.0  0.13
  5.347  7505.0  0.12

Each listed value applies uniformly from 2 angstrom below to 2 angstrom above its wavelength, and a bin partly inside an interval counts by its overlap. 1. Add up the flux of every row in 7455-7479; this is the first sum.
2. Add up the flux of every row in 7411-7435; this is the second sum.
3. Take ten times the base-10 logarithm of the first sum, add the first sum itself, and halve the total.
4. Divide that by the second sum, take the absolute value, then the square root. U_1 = 0.871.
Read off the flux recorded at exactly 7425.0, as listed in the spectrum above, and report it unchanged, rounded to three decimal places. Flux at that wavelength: 5.240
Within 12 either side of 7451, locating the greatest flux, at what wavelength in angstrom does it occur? 7441.0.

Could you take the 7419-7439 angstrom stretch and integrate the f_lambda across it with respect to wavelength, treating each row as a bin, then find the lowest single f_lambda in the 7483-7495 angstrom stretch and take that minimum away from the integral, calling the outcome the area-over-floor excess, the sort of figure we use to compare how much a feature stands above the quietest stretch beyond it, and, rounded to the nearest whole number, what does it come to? 96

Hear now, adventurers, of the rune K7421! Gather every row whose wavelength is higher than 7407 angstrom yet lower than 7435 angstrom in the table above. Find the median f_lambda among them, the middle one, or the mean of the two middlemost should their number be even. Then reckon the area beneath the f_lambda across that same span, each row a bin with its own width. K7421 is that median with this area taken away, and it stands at -137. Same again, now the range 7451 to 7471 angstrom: -99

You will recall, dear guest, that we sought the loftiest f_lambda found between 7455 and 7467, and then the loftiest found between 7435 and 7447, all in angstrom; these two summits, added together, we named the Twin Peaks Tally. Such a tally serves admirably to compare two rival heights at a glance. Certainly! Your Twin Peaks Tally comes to 10.8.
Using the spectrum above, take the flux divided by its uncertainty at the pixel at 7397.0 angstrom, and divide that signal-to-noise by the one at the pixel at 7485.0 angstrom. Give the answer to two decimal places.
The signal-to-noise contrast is 1.01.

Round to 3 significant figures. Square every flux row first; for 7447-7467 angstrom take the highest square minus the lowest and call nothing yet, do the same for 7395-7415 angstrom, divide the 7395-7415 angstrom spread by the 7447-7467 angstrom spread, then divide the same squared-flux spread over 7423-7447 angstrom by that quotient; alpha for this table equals 14.8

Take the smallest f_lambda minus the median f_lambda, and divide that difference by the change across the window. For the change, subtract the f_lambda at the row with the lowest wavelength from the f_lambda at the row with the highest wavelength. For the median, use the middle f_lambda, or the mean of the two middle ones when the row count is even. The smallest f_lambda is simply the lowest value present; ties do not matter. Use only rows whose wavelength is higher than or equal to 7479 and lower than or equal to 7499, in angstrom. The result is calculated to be 1.2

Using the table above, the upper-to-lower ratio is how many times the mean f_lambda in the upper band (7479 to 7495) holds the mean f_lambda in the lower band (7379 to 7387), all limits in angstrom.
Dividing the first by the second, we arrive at 0.98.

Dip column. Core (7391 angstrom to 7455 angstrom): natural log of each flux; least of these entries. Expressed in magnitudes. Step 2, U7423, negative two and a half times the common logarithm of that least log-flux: -0.504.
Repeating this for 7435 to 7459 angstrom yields -0.504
